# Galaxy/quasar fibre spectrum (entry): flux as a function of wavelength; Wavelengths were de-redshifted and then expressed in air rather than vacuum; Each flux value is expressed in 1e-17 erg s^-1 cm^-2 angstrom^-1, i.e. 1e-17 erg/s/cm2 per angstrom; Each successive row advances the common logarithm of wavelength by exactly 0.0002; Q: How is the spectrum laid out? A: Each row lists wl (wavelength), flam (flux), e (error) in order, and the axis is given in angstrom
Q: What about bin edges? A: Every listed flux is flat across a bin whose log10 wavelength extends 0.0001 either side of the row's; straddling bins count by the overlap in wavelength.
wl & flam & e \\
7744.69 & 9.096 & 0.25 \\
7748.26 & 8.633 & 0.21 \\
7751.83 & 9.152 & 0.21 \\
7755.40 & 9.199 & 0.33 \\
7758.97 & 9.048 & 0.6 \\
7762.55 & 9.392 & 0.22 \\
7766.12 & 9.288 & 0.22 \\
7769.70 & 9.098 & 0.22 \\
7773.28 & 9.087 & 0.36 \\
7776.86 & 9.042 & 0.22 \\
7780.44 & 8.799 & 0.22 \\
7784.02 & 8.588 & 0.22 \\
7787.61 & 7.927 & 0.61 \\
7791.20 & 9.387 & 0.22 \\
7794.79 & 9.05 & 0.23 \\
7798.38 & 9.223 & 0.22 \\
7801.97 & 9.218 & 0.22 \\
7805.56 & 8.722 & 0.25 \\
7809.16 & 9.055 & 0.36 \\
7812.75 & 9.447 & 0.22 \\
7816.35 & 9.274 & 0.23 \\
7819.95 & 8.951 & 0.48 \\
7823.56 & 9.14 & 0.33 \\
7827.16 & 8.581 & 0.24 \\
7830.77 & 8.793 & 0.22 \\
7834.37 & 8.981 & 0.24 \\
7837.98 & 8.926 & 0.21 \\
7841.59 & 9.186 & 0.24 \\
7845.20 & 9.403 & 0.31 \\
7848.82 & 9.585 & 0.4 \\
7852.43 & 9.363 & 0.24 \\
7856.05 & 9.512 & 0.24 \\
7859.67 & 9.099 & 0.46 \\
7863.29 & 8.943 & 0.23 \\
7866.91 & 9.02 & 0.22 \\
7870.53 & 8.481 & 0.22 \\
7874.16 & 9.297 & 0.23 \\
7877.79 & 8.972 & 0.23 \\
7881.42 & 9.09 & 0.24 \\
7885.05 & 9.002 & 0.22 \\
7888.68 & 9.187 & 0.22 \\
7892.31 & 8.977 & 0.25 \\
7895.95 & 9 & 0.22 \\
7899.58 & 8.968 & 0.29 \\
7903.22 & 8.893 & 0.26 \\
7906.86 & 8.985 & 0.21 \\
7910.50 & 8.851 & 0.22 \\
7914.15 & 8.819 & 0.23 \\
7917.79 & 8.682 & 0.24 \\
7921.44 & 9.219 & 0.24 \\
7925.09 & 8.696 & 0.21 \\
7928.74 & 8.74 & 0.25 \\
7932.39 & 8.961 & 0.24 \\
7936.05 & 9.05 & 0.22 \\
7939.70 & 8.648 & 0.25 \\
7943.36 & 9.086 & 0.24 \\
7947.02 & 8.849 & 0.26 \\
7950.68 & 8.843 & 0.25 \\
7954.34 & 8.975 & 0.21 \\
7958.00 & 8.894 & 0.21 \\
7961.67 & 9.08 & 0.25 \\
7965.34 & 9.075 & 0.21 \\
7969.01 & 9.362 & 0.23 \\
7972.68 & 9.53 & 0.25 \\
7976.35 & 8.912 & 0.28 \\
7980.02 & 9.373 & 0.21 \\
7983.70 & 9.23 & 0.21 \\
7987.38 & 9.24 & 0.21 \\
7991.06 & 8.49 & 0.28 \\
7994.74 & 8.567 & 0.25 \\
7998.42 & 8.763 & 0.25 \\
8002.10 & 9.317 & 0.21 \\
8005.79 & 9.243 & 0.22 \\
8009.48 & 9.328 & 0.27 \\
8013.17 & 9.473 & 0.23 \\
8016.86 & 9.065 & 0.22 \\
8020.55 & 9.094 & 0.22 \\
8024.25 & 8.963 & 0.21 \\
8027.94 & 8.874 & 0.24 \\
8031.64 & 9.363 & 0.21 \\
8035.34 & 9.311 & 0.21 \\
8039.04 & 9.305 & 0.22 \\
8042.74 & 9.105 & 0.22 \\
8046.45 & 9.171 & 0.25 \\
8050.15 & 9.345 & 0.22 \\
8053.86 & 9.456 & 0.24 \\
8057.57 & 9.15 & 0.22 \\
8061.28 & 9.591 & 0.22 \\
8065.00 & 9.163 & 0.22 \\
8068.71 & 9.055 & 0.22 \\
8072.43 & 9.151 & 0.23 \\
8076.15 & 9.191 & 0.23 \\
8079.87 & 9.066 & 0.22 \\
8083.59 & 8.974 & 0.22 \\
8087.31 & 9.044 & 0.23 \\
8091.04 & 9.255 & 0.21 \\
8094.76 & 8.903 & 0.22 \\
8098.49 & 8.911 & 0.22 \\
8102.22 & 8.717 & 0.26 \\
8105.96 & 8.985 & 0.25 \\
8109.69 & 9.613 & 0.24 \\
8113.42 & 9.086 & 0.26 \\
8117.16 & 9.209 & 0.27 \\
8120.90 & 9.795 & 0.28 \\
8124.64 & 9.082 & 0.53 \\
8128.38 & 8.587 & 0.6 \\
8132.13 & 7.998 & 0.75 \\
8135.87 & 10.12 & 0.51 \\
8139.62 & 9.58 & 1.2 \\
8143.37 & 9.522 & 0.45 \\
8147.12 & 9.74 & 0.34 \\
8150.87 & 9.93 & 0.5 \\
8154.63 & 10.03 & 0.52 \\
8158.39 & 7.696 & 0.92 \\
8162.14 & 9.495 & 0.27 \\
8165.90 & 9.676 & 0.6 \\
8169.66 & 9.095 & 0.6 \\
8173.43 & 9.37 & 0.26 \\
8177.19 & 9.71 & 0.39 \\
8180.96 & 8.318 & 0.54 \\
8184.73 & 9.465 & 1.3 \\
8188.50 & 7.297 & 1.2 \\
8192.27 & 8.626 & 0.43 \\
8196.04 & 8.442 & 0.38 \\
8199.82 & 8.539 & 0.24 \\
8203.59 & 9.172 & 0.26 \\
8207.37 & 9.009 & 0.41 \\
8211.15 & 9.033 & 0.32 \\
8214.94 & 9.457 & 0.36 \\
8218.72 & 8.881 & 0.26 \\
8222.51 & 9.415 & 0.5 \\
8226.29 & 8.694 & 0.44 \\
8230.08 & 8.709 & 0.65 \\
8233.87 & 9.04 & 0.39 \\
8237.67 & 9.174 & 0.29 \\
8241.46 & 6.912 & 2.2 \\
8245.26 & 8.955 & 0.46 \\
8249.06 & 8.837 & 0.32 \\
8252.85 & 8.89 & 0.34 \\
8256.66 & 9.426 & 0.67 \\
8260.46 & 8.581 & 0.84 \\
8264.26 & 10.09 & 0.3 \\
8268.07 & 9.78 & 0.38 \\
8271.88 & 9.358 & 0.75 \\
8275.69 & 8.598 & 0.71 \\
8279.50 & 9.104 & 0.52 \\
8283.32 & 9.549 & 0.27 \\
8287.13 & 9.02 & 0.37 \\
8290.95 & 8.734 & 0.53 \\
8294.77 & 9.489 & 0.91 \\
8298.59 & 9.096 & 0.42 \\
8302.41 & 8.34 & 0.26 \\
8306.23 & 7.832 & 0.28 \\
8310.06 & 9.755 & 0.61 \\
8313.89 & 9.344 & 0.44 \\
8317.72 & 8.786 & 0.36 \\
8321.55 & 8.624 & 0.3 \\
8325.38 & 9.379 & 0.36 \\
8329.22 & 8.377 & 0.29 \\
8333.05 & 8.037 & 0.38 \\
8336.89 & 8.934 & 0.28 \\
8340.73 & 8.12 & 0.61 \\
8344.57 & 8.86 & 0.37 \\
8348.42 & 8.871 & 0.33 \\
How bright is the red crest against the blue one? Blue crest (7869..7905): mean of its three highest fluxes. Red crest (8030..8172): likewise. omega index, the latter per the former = 1.09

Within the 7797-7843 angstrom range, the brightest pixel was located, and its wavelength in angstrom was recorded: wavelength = 7812.75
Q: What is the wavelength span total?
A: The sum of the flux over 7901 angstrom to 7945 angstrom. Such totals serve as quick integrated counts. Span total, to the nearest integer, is 107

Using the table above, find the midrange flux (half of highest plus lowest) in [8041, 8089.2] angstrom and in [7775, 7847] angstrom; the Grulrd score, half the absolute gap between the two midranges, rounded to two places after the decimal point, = 0.30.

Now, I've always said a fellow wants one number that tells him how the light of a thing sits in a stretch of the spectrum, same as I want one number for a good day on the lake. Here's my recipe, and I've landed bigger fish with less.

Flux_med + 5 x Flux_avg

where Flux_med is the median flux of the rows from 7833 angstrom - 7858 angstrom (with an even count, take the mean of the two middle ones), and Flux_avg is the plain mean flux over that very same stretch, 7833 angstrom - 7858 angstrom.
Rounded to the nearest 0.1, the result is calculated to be 55.8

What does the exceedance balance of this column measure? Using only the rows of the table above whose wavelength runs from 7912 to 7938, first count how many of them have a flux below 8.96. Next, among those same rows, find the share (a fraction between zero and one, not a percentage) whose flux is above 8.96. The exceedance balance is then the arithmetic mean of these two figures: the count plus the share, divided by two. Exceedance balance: 2.2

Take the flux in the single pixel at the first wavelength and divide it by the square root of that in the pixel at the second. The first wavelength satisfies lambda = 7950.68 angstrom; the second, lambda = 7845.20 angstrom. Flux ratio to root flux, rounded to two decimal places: 2.88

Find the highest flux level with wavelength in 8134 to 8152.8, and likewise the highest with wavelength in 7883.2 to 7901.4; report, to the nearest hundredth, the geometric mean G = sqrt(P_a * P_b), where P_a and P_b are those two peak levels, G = 9.64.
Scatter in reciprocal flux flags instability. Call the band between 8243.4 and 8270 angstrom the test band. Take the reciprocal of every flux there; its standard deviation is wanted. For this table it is 0.006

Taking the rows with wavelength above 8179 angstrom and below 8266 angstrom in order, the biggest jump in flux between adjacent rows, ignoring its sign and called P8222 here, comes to 2.3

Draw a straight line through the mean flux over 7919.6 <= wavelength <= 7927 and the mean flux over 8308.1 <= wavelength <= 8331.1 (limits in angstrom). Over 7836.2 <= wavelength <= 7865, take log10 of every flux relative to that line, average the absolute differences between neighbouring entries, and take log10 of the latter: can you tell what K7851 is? -2.0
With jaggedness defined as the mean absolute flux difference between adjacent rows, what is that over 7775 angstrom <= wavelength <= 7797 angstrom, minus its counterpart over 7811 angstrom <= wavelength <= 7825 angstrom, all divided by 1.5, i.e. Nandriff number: 0.2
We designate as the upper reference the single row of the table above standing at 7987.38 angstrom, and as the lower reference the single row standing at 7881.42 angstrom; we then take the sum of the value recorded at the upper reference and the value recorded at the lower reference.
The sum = 18.3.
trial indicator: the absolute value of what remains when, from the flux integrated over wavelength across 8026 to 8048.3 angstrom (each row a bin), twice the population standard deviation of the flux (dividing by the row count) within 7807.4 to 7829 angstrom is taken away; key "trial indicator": 204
